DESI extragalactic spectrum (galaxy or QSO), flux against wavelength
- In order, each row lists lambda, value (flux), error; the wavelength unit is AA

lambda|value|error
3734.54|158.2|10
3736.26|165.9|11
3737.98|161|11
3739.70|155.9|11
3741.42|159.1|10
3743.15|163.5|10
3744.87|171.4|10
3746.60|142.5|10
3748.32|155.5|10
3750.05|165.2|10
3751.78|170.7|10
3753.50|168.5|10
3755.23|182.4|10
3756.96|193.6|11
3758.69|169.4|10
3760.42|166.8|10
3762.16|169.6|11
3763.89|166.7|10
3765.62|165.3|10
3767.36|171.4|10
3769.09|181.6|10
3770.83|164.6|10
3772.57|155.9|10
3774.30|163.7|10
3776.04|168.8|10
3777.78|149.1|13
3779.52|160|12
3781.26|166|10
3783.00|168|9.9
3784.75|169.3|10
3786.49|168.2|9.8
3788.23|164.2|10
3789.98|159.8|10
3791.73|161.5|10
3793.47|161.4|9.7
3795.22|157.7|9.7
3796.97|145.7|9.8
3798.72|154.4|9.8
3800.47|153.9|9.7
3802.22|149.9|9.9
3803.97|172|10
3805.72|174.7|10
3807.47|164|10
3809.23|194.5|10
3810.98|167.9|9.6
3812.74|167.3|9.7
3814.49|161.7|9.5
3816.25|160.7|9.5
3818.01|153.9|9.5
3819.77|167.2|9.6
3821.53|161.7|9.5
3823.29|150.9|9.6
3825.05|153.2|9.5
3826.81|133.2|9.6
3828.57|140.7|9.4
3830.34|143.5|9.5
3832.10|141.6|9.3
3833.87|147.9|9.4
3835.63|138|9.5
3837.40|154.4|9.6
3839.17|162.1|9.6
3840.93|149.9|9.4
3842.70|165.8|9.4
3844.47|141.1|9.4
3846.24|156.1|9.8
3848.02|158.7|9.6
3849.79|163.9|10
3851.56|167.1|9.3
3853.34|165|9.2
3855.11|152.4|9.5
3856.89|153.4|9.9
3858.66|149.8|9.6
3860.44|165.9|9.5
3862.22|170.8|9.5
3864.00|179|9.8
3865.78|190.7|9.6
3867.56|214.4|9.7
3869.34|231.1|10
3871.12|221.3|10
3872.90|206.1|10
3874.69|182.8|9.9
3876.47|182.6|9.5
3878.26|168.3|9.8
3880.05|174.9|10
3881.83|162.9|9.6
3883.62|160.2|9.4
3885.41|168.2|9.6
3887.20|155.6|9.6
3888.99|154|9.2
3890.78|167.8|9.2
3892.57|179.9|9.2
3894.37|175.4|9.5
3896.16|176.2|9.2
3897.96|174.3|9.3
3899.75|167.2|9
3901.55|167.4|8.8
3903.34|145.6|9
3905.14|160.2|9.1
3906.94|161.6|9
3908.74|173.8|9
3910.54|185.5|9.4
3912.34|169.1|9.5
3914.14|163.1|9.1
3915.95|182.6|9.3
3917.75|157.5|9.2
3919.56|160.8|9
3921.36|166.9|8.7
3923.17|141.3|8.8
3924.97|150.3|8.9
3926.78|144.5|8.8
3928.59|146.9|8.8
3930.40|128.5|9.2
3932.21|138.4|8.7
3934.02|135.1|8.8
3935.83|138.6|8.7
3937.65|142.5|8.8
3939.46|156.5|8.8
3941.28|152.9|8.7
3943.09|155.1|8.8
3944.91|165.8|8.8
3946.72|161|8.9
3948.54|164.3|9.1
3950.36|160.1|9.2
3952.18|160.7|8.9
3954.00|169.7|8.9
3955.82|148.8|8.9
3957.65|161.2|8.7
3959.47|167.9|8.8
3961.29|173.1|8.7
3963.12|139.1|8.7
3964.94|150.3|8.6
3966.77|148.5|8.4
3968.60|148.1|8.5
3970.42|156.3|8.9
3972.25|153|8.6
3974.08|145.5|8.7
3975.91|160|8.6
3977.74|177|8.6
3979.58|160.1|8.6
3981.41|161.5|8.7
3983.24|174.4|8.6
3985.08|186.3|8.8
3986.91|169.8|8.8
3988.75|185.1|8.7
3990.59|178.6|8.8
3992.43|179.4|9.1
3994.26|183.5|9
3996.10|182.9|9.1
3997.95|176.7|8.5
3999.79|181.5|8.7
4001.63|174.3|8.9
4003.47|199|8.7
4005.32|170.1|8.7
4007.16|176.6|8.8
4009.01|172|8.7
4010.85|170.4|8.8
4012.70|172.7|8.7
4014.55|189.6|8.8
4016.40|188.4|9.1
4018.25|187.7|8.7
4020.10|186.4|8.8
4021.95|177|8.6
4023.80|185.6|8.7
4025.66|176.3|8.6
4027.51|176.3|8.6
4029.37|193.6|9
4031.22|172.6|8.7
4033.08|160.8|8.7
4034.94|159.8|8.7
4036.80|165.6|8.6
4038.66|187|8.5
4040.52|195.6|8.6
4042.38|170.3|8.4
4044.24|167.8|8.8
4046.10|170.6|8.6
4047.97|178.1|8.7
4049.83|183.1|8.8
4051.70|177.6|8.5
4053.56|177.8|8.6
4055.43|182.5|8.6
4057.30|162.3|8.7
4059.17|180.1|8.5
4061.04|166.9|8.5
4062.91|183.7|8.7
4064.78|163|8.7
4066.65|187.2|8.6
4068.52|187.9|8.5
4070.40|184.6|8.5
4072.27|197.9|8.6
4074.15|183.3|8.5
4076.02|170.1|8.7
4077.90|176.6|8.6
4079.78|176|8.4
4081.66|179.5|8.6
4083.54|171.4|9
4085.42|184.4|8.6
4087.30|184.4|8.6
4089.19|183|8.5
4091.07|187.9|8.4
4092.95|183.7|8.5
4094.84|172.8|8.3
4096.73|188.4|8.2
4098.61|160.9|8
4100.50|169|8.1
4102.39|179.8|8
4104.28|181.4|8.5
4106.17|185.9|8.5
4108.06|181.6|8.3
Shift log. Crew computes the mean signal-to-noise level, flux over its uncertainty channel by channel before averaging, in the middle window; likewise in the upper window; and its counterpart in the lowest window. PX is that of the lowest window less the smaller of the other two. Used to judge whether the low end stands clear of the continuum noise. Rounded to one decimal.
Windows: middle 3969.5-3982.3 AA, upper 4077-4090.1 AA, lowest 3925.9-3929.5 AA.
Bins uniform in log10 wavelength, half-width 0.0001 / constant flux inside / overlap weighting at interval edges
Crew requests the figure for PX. -1.8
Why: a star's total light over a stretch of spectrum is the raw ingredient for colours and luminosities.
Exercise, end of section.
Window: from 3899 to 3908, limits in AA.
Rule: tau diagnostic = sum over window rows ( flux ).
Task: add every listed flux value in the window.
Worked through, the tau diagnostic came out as 802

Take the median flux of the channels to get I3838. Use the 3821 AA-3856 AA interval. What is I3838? 153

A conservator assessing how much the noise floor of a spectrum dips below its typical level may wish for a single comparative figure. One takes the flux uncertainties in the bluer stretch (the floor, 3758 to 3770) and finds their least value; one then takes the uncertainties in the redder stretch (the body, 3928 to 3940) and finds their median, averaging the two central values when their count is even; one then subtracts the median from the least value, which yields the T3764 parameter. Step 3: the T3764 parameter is 1.2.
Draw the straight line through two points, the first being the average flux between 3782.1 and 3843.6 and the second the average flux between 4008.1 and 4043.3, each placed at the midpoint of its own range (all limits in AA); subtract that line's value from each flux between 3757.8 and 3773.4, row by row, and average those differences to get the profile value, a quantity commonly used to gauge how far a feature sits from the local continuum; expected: 14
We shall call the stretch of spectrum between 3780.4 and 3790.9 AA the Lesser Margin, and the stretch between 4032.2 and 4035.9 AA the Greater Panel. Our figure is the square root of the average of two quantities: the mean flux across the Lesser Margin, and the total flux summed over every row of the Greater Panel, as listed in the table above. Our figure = 16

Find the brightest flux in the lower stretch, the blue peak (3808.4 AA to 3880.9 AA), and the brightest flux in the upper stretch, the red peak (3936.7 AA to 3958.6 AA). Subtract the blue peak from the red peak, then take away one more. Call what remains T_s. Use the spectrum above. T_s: -62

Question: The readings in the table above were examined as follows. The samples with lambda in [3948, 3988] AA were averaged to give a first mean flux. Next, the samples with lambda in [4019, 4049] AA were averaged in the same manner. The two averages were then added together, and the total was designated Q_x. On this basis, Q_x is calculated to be 337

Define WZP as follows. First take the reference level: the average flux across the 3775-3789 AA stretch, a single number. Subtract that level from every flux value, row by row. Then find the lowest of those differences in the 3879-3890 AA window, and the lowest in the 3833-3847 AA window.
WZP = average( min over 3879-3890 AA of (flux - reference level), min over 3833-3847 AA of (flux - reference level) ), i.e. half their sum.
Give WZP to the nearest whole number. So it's -18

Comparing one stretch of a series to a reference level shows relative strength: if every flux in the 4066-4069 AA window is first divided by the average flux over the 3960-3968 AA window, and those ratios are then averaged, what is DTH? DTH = 1.23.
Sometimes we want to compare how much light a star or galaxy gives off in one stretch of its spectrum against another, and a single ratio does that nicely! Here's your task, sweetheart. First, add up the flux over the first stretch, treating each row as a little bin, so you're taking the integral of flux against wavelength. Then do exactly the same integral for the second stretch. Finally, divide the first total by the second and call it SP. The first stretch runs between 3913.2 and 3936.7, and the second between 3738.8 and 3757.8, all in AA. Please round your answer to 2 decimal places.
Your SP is 1.12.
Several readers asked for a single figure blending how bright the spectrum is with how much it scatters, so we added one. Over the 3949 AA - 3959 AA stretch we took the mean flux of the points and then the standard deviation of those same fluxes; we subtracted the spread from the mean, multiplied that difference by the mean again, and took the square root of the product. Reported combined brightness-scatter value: 157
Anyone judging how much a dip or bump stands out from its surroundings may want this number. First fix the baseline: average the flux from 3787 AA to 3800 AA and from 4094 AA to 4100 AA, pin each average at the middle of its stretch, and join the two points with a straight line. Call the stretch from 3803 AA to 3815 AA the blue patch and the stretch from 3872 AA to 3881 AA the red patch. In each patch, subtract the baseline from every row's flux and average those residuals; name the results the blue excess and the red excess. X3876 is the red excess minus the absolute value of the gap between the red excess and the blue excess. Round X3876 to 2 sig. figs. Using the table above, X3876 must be 13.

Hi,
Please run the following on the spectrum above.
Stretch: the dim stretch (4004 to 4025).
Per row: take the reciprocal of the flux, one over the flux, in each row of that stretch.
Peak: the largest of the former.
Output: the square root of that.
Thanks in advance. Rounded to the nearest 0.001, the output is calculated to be 0.077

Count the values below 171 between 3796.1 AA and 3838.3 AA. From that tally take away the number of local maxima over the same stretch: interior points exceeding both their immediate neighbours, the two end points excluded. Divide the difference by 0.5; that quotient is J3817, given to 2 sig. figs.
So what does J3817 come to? 28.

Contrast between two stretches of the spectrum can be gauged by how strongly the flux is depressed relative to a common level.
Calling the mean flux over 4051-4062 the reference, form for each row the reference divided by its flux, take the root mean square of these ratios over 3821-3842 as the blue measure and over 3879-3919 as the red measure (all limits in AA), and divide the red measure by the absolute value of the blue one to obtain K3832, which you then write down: 0.88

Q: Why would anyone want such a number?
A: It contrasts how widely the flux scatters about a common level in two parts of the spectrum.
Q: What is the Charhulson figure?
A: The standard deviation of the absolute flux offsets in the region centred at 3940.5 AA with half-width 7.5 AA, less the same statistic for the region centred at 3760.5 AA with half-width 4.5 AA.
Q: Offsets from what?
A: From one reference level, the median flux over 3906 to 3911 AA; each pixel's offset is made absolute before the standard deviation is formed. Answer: 4.5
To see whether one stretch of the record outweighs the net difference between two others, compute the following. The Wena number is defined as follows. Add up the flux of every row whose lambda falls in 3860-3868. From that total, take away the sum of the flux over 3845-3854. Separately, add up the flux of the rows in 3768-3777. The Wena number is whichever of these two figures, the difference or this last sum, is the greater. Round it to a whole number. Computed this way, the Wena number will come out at 835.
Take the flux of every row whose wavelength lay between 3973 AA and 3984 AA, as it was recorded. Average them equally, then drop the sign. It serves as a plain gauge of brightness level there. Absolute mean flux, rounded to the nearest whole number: 163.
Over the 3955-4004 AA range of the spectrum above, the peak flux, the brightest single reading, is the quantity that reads 199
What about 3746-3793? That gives 193.6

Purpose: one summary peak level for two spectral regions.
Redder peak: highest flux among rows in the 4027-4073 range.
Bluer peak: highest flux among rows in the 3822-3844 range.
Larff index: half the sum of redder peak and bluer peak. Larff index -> 182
